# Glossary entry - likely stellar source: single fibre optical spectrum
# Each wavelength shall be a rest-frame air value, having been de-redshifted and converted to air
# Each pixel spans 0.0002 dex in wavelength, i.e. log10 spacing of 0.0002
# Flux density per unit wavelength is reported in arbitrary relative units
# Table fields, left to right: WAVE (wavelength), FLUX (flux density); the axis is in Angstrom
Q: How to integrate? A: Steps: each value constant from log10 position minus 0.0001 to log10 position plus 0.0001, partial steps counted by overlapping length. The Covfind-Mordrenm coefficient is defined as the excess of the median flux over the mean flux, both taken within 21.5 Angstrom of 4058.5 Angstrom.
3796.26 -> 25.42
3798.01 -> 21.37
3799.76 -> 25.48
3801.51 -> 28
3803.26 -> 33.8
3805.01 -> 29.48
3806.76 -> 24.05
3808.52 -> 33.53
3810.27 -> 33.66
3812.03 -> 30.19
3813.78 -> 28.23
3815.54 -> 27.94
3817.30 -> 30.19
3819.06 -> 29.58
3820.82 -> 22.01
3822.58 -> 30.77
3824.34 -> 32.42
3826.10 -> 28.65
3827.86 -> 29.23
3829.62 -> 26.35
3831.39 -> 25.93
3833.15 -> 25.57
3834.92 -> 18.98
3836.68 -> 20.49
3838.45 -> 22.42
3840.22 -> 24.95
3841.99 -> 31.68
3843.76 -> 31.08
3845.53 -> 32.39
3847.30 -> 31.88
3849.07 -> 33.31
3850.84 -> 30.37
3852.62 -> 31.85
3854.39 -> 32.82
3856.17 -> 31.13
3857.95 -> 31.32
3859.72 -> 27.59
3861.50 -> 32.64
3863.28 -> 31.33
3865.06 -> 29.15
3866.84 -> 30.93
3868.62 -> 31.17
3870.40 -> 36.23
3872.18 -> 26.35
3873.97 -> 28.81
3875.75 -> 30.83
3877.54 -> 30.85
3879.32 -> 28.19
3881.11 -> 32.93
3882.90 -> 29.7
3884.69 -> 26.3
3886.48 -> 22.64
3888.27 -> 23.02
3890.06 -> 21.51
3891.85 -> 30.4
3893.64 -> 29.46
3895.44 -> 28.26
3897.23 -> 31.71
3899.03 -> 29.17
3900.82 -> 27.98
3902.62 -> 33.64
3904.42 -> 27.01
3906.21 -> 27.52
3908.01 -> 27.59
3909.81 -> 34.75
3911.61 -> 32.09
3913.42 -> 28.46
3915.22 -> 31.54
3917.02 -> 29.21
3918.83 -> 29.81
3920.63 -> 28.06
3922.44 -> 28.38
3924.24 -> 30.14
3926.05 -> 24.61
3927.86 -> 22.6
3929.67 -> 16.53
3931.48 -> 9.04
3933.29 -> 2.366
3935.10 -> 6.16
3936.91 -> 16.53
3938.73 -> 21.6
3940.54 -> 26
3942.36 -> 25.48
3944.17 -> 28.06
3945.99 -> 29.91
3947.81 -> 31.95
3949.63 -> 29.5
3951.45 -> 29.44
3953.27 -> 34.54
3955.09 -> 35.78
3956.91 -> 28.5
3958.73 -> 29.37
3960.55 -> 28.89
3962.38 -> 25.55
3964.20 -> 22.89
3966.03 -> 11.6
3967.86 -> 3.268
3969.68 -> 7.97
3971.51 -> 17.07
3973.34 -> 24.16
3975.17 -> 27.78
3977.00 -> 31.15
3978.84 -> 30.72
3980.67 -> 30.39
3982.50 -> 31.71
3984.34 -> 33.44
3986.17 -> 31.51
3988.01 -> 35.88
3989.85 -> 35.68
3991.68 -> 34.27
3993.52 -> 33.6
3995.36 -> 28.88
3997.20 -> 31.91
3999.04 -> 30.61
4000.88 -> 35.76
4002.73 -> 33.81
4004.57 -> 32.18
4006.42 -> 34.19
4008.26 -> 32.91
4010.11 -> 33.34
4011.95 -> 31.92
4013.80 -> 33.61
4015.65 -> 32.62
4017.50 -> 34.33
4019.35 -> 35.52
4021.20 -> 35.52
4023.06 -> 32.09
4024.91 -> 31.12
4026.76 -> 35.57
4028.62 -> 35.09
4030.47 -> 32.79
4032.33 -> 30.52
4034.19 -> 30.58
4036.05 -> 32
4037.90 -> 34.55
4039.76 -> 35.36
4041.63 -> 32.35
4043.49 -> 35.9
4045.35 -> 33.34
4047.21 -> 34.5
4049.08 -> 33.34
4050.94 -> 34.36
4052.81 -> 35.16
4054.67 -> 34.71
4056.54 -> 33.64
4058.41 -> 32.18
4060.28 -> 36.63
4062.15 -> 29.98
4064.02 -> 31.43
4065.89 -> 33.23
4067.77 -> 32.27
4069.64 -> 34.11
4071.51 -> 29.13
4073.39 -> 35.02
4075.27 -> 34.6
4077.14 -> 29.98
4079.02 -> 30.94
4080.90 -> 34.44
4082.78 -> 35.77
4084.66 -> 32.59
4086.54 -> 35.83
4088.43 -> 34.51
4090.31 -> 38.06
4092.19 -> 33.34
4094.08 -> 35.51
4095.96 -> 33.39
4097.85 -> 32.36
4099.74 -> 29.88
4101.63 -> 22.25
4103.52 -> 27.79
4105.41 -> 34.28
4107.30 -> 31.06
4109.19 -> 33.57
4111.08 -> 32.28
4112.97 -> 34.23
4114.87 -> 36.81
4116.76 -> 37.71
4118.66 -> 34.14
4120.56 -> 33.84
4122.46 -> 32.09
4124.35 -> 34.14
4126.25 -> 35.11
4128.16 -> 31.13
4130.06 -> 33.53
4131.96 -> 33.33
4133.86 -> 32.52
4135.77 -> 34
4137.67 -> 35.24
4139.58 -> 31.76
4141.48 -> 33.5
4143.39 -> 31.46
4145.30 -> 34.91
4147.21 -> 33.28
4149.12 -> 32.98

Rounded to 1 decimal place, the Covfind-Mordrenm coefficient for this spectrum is 0.3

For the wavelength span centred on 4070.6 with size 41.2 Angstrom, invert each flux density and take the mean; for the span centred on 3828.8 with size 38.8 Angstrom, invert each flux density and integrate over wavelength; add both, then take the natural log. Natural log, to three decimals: 0.373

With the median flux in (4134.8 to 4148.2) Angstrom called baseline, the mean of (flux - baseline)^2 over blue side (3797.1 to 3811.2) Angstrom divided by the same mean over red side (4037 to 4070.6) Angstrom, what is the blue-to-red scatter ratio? 16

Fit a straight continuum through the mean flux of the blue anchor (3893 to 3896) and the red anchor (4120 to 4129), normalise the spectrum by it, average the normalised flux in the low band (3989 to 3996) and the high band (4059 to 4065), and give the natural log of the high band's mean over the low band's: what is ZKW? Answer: -0.06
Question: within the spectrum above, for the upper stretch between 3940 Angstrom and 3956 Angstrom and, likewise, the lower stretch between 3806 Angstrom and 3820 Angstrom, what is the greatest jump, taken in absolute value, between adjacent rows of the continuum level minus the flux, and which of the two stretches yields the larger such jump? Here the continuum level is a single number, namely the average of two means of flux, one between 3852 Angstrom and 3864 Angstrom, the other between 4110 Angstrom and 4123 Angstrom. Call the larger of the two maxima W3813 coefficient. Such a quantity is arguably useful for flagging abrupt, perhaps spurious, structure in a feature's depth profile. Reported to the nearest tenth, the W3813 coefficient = 9.5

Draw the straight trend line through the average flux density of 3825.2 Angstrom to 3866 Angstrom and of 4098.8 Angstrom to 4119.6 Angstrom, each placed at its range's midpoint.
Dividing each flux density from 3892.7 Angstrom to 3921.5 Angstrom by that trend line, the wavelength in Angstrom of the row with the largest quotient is 3909.81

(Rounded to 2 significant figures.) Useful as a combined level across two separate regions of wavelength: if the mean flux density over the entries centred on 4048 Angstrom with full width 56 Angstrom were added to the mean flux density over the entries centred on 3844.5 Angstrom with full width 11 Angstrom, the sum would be 64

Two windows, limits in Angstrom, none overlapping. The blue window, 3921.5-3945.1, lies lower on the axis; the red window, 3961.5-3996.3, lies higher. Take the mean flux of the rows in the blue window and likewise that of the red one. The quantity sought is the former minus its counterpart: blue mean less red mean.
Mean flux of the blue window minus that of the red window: -6.4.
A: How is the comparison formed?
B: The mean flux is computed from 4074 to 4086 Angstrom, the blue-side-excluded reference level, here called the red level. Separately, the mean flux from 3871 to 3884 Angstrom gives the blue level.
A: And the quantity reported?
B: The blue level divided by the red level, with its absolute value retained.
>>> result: 0.90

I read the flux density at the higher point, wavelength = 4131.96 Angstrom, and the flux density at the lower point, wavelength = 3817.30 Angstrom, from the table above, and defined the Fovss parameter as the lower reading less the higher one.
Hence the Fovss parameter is -3.1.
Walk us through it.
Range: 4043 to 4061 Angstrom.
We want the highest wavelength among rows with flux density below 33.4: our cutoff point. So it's 4058.41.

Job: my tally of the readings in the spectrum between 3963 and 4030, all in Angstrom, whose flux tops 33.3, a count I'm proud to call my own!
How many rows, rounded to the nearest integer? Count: 15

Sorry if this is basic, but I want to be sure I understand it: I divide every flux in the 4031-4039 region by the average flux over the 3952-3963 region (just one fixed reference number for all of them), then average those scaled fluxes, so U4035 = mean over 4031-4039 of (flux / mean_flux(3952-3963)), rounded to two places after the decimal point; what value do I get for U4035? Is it 1.05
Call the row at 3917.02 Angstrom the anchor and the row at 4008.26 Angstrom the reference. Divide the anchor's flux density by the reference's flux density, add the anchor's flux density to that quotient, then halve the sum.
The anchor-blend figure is 15.0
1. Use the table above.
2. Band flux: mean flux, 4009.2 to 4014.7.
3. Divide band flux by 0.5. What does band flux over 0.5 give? 66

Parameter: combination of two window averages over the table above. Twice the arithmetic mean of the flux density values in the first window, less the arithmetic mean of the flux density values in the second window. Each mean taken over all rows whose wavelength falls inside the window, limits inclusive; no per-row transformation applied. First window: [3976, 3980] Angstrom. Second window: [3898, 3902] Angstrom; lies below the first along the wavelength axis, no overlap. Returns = 33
